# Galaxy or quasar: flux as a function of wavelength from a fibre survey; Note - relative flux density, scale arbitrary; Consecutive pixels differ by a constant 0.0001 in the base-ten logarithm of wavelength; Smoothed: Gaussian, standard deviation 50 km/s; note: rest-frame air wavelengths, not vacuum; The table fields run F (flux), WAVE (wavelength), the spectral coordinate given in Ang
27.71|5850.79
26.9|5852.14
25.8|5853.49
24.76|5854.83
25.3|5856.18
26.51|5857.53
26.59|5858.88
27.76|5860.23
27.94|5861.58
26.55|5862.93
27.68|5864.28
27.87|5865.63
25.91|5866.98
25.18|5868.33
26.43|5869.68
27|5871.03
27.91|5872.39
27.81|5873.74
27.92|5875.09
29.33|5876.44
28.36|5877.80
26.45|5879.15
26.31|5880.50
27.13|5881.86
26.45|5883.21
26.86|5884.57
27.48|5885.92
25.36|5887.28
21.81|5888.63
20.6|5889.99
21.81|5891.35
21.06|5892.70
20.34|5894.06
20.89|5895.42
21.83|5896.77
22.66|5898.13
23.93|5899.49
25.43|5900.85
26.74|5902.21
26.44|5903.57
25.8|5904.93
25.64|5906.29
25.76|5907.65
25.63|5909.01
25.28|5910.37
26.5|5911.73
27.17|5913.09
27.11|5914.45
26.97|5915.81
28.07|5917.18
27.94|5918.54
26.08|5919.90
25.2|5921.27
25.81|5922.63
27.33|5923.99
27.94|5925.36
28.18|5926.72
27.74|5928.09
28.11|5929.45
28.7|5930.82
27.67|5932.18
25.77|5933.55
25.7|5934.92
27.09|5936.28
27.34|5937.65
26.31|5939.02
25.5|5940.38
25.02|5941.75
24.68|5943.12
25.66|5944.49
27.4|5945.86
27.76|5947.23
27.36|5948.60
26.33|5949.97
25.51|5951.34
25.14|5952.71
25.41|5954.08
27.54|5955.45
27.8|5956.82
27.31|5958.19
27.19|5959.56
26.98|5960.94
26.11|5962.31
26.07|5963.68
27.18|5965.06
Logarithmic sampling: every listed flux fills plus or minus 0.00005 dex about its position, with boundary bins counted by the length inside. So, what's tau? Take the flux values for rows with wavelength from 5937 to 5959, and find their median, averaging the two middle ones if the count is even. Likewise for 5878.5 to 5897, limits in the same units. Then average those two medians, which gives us 25.0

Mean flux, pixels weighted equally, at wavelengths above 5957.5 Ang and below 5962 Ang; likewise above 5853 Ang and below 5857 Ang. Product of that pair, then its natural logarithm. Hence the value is 6.53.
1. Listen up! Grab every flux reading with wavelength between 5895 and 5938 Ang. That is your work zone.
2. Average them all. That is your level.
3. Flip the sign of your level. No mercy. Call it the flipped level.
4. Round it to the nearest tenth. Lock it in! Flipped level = -26.2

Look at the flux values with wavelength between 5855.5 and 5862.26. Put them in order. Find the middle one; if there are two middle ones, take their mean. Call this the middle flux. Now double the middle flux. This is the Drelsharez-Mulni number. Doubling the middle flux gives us 53.2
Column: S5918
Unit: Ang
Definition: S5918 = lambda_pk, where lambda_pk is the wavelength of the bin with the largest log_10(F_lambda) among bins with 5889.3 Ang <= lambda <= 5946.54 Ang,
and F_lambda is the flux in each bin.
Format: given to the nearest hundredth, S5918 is 5930.82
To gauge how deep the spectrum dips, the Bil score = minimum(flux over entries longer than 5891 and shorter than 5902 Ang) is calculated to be 20.34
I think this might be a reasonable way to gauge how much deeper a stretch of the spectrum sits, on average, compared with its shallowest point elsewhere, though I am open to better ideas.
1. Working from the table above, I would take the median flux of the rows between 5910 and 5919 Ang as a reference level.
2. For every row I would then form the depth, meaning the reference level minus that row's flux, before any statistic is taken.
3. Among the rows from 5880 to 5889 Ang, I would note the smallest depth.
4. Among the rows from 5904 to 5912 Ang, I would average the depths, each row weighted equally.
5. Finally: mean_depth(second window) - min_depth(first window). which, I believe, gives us 1.7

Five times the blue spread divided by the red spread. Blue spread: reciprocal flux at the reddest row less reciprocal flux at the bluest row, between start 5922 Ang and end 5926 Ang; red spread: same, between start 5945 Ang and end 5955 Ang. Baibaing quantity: -5.2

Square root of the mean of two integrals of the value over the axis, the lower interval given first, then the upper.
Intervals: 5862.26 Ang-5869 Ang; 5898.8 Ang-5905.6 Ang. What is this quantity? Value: 13.3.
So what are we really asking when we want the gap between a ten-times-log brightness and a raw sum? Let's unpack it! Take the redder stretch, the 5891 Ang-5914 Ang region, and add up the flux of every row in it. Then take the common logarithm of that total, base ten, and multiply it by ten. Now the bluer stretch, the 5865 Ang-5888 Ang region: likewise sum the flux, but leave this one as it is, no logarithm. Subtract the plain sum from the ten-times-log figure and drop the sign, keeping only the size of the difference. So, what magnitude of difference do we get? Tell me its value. 434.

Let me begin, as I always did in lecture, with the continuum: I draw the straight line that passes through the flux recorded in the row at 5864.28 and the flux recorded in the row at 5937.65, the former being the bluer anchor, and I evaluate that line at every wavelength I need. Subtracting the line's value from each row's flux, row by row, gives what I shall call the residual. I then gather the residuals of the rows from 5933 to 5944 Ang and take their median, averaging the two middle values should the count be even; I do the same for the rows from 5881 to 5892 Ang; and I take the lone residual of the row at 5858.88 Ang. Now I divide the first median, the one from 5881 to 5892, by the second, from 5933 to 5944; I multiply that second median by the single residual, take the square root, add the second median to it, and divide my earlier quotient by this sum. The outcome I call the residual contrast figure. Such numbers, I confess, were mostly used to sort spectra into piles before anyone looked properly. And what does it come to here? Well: -3.7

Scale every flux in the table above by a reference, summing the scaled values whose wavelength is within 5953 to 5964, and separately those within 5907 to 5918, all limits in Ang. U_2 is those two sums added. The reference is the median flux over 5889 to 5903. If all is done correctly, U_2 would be 20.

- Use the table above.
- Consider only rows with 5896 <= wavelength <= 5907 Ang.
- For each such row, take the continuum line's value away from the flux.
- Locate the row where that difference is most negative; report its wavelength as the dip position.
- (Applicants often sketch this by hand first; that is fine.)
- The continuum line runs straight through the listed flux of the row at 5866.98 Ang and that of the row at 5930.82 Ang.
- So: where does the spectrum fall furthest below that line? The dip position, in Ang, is 5896.77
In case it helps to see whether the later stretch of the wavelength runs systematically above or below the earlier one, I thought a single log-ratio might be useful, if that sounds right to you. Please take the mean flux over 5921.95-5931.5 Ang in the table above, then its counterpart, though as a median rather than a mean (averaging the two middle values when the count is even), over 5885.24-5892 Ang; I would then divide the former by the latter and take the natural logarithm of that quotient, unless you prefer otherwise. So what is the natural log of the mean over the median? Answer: 0.24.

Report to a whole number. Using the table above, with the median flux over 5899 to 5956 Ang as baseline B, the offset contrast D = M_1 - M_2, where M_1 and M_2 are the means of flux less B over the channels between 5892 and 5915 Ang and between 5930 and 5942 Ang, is -2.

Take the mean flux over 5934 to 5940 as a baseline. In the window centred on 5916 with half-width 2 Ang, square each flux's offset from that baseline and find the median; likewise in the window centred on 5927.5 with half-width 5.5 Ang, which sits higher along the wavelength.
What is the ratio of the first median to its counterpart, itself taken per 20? 0.01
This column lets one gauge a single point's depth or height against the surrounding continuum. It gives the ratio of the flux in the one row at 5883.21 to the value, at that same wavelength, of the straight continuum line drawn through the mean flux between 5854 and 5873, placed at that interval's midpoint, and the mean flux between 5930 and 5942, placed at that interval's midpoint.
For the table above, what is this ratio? 0.99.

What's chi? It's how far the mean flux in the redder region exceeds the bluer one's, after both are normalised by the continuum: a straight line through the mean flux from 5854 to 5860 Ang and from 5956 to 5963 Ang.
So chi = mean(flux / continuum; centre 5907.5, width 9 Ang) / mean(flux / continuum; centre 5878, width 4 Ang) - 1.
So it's -0.09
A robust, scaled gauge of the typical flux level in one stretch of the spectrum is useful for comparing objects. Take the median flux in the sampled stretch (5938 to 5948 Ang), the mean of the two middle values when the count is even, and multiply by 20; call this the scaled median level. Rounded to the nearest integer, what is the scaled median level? 513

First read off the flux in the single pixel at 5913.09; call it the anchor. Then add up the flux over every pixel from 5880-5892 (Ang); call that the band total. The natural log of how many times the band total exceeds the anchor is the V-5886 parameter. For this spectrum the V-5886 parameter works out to 2.11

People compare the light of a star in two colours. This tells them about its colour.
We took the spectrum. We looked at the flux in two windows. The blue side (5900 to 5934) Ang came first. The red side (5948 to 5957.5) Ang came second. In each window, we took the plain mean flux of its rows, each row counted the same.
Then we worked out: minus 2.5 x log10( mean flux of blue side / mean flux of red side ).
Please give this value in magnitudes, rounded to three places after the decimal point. -0.013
